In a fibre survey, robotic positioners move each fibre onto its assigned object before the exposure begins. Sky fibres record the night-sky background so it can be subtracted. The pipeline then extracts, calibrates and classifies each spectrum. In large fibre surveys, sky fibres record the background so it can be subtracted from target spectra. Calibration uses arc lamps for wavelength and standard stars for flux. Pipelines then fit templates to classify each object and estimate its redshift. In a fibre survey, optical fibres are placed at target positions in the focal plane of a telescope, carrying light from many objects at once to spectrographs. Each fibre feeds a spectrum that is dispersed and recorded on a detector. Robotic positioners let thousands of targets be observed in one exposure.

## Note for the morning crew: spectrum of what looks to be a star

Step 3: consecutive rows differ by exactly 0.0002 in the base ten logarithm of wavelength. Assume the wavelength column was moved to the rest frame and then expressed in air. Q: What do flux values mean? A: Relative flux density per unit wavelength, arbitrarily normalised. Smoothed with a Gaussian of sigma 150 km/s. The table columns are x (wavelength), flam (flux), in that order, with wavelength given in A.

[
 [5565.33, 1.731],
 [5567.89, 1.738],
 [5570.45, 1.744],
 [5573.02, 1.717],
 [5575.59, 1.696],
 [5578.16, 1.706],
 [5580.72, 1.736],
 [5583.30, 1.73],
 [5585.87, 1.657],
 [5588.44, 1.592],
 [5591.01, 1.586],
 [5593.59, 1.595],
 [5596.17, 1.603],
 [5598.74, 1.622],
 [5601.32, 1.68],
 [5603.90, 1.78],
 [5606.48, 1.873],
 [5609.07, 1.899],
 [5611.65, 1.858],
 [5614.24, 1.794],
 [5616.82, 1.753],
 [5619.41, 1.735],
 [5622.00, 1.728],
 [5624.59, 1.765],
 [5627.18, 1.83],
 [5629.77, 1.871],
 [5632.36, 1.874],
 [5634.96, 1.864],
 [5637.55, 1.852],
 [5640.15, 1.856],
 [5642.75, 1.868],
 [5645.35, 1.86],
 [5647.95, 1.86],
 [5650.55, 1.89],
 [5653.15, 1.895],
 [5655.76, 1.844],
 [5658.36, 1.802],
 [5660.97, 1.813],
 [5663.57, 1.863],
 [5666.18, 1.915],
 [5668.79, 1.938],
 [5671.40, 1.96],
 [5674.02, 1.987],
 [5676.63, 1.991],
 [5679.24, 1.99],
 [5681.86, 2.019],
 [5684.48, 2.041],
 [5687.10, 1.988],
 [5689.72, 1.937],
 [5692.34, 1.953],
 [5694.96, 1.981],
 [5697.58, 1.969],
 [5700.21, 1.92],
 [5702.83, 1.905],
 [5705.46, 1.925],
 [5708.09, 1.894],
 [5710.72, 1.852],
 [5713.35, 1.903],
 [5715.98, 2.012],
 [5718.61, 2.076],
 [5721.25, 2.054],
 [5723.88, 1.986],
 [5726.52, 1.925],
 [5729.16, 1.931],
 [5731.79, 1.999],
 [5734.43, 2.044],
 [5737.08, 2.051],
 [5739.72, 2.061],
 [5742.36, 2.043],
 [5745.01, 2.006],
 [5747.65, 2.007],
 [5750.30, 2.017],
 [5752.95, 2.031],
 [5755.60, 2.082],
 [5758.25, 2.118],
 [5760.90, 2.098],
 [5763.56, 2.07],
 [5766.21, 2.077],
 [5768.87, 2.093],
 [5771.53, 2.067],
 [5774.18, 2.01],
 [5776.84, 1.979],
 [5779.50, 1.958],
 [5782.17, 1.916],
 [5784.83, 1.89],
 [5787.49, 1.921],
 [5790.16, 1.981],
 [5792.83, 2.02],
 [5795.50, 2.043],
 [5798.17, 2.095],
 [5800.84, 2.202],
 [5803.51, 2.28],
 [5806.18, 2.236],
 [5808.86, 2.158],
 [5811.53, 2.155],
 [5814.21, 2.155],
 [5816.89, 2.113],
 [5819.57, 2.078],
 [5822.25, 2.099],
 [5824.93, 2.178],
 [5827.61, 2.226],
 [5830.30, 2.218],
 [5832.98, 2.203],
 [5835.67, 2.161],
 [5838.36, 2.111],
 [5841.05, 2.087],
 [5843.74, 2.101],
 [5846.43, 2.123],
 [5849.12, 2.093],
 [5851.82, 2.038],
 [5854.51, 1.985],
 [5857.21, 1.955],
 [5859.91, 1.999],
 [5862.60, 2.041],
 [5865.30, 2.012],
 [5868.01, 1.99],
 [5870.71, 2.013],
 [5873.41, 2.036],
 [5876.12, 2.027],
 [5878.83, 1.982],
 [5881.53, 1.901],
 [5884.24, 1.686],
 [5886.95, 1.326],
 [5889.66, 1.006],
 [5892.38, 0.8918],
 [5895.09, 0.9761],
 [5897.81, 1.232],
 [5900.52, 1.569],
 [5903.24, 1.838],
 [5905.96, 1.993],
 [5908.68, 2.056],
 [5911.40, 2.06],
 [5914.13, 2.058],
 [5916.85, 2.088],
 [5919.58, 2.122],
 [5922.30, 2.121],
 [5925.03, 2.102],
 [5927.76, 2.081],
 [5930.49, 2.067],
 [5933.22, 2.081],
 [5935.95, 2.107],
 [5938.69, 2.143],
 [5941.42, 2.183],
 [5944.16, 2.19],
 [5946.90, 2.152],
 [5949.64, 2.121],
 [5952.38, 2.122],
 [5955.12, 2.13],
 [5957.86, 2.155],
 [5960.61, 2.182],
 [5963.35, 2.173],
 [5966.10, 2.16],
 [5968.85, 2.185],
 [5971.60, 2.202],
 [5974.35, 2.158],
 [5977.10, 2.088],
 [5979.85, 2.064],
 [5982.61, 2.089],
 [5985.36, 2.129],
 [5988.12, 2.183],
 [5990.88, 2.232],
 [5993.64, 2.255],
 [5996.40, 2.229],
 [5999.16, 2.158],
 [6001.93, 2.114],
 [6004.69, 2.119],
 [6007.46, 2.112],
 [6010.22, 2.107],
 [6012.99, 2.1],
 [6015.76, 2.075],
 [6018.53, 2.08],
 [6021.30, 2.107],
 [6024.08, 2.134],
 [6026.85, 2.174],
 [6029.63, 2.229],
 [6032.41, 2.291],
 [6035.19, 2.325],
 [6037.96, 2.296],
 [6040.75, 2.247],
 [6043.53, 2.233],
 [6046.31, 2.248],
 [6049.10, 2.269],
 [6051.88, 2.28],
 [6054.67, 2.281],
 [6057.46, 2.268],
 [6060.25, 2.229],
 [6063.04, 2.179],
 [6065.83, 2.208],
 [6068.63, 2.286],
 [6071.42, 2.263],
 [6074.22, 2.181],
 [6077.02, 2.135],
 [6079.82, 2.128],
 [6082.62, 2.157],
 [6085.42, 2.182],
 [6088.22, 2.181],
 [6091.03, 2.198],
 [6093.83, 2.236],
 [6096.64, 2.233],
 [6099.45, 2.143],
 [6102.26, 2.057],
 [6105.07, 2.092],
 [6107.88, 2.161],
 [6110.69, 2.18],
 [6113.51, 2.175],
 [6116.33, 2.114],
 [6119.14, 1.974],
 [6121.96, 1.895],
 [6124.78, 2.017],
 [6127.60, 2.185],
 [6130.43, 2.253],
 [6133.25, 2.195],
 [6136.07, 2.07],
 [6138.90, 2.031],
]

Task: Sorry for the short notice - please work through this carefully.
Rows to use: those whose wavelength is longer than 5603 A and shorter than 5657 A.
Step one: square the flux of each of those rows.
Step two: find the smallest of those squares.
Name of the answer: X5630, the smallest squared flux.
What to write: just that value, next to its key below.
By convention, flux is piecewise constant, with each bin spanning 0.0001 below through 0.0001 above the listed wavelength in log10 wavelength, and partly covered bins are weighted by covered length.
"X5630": 3.0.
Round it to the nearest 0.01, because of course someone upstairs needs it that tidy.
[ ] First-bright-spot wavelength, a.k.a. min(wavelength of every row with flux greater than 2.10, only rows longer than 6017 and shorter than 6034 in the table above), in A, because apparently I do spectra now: 6021.30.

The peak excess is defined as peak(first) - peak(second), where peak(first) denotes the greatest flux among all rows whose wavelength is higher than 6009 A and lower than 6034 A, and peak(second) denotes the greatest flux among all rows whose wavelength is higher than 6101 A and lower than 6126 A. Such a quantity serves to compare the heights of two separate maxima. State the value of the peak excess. 0.11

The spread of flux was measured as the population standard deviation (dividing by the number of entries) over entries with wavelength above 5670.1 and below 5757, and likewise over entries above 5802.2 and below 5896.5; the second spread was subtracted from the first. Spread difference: -0.29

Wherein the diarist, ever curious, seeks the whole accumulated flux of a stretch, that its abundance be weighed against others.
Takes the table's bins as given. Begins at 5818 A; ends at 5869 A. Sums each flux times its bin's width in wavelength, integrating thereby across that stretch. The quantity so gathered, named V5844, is 107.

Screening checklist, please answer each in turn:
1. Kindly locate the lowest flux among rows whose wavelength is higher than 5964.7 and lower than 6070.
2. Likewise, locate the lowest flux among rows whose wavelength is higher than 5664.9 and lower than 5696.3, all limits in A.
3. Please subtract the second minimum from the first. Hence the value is 0.15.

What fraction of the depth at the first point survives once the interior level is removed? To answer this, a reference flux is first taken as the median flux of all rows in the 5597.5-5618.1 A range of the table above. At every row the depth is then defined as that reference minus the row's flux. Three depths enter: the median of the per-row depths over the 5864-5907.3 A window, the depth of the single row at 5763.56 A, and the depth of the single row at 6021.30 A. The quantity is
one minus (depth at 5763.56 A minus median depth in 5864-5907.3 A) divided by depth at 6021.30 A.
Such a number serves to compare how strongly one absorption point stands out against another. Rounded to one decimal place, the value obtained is 0.4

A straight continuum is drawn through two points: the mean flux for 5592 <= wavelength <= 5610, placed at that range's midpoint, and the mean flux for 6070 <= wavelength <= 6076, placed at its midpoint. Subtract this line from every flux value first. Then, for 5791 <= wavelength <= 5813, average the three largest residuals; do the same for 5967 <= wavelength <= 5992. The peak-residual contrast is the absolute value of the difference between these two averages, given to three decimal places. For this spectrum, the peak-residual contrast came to 0.217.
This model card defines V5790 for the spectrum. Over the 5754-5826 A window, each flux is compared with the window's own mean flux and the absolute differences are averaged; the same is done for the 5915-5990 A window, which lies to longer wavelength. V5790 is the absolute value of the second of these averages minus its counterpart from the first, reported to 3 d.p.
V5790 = 0.038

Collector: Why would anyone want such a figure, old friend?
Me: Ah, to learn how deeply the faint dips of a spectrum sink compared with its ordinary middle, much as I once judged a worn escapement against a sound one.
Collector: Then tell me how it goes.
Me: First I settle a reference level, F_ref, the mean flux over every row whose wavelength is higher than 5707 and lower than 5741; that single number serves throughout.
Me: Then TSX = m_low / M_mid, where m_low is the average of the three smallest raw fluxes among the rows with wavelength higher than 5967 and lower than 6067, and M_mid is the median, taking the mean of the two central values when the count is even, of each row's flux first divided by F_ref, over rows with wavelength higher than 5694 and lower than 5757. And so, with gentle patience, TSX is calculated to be 2.05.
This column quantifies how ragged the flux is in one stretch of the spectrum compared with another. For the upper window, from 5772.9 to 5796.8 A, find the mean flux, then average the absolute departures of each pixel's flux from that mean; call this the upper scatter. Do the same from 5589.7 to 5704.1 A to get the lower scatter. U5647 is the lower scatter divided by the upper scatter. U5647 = 2.0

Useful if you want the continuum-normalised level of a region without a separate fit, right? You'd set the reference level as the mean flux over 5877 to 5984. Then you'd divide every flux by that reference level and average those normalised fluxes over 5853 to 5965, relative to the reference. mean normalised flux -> 0.99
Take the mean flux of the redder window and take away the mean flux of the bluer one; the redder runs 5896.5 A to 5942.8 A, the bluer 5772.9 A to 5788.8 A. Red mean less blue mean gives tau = 0.05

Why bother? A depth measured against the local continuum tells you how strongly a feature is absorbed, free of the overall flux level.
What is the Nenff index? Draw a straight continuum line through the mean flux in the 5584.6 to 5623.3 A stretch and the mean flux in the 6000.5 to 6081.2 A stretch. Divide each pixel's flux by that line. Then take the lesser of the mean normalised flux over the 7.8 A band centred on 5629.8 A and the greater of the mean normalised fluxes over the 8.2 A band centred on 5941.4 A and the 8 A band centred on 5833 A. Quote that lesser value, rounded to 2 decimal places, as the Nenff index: 1.06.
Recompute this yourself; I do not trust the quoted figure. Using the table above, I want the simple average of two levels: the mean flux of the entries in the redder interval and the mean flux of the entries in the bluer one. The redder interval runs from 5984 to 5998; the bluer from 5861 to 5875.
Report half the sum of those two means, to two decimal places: 2.11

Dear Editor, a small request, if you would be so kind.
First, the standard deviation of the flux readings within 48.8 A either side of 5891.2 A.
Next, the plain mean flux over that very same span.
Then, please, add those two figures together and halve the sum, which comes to 1.12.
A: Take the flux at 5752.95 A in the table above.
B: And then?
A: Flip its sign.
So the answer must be -2.03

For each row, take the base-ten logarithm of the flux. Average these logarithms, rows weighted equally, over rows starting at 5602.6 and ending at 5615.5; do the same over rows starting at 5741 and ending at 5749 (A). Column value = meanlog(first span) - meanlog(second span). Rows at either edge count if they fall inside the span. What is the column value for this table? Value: -0.040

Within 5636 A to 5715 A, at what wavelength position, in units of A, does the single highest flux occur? 5684.48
